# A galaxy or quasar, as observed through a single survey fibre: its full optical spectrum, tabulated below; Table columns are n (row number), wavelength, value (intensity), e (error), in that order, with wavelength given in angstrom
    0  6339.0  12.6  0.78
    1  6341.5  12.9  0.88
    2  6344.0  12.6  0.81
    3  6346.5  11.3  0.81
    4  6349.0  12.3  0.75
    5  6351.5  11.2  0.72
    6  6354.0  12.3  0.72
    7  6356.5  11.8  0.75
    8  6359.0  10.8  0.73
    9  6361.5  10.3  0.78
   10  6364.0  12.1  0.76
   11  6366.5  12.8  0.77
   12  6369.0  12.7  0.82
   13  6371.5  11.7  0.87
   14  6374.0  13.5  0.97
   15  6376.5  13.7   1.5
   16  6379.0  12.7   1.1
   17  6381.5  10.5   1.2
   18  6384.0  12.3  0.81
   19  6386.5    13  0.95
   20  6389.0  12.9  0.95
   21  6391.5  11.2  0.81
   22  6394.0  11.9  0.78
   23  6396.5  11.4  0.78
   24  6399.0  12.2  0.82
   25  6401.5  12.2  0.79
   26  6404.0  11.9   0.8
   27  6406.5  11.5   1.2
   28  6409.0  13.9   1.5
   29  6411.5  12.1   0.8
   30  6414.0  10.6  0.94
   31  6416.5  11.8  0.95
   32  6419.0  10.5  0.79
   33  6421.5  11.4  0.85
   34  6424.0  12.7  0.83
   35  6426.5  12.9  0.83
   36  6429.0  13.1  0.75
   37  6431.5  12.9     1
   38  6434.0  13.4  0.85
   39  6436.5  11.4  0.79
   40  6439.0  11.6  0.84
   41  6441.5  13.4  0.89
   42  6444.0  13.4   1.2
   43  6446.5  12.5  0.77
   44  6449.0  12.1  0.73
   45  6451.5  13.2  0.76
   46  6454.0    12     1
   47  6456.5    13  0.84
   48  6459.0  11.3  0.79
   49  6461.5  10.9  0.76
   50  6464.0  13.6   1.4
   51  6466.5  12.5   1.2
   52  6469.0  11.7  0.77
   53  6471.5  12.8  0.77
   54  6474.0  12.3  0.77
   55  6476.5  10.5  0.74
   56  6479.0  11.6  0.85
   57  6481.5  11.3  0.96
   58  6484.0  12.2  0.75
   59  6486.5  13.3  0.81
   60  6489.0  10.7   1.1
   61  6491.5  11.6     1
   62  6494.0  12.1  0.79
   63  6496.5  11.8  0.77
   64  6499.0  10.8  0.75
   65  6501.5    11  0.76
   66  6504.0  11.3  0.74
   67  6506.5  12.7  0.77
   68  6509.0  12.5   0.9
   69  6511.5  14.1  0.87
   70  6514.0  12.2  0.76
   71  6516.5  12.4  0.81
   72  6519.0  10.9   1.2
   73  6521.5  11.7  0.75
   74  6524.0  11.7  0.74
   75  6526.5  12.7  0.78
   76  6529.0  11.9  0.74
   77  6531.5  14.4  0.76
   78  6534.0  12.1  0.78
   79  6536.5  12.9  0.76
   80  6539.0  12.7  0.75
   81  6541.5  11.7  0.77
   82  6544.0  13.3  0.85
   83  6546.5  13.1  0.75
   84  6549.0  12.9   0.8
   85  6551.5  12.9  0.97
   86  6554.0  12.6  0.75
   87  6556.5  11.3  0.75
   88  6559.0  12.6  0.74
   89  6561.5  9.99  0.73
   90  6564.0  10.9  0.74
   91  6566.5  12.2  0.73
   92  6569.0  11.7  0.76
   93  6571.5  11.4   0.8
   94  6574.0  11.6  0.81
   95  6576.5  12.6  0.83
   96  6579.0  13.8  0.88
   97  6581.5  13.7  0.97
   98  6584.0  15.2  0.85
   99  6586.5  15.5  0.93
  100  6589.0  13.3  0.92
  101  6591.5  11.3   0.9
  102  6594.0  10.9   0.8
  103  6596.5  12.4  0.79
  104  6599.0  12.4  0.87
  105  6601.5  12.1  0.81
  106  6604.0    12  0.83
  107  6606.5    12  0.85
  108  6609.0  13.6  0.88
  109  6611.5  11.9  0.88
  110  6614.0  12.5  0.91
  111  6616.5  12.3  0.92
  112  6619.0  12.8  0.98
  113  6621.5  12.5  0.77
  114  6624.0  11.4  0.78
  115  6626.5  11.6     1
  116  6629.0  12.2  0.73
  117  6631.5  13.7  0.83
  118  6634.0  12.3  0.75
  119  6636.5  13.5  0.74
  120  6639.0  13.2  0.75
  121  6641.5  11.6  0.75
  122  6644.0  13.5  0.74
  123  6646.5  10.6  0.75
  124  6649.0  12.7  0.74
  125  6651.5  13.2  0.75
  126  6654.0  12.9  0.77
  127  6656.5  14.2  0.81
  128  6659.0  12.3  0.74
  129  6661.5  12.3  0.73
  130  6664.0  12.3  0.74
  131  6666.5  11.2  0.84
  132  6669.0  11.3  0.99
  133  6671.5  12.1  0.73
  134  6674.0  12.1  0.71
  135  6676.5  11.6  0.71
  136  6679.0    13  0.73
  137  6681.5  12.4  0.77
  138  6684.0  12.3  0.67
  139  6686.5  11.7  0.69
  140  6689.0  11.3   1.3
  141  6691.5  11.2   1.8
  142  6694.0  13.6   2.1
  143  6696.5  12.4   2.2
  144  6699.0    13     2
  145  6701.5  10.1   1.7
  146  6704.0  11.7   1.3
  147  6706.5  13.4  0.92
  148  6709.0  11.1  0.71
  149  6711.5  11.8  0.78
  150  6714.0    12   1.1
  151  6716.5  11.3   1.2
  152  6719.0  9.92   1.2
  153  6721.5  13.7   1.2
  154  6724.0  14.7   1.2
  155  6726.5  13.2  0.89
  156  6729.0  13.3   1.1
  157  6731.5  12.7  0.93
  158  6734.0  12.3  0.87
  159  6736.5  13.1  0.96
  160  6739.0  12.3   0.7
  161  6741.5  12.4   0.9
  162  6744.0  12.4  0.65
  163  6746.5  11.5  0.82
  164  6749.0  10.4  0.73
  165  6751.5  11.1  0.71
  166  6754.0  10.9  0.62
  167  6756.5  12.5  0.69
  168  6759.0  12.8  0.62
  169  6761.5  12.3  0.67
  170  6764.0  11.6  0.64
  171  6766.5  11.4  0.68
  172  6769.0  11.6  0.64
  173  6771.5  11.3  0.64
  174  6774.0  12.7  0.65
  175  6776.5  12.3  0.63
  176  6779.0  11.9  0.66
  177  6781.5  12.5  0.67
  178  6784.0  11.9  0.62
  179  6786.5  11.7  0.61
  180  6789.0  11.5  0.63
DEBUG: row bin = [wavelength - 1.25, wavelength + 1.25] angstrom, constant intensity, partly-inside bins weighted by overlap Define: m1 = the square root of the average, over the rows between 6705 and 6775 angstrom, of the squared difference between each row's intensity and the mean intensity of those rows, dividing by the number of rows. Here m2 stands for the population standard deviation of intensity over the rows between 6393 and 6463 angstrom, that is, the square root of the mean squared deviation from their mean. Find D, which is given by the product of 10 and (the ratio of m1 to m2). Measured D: 11.7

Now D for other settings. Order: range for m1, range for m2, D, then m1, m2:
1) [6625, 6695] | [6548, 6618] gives 7.4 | 0.88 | 1.2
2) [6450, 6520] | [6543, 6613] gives 7.6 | 0.92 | 1.2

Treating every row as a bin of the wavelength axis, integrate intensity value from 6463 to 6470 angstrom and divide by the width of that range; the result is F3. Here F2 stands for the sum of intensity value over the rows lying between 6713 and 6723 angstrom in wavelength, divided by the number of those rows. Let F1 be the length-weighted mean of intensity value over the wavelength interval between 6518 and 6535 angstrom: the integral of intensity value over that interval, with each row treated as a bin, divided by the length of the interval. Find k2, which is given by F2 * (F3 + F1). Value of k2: 291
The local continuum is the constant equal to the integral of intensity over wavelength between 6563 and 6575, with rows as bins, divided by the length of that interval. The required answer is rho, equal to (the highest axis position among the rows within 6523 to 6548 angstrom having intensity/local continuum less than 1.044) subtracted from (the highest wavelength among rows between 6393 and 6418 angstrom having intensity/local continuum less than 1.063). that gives -125.0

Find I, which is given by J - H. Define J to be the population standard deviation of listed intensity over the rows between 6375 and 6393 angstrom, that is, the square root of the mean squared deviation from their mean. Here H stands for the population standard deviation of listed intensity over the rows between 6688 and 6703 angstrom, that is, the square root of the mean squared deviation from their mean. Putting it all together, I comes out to -0.16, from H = 1.19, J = 1.0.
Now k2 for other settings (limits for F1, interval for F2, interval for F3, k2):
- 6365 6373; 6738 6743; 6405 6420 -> 299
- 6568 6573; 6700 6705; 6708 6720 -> 249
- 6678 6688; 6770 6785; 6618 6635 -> 298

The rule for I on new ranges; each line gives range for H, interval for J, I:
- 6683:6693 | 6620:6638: 0.38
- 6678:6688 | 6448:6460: 0.24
